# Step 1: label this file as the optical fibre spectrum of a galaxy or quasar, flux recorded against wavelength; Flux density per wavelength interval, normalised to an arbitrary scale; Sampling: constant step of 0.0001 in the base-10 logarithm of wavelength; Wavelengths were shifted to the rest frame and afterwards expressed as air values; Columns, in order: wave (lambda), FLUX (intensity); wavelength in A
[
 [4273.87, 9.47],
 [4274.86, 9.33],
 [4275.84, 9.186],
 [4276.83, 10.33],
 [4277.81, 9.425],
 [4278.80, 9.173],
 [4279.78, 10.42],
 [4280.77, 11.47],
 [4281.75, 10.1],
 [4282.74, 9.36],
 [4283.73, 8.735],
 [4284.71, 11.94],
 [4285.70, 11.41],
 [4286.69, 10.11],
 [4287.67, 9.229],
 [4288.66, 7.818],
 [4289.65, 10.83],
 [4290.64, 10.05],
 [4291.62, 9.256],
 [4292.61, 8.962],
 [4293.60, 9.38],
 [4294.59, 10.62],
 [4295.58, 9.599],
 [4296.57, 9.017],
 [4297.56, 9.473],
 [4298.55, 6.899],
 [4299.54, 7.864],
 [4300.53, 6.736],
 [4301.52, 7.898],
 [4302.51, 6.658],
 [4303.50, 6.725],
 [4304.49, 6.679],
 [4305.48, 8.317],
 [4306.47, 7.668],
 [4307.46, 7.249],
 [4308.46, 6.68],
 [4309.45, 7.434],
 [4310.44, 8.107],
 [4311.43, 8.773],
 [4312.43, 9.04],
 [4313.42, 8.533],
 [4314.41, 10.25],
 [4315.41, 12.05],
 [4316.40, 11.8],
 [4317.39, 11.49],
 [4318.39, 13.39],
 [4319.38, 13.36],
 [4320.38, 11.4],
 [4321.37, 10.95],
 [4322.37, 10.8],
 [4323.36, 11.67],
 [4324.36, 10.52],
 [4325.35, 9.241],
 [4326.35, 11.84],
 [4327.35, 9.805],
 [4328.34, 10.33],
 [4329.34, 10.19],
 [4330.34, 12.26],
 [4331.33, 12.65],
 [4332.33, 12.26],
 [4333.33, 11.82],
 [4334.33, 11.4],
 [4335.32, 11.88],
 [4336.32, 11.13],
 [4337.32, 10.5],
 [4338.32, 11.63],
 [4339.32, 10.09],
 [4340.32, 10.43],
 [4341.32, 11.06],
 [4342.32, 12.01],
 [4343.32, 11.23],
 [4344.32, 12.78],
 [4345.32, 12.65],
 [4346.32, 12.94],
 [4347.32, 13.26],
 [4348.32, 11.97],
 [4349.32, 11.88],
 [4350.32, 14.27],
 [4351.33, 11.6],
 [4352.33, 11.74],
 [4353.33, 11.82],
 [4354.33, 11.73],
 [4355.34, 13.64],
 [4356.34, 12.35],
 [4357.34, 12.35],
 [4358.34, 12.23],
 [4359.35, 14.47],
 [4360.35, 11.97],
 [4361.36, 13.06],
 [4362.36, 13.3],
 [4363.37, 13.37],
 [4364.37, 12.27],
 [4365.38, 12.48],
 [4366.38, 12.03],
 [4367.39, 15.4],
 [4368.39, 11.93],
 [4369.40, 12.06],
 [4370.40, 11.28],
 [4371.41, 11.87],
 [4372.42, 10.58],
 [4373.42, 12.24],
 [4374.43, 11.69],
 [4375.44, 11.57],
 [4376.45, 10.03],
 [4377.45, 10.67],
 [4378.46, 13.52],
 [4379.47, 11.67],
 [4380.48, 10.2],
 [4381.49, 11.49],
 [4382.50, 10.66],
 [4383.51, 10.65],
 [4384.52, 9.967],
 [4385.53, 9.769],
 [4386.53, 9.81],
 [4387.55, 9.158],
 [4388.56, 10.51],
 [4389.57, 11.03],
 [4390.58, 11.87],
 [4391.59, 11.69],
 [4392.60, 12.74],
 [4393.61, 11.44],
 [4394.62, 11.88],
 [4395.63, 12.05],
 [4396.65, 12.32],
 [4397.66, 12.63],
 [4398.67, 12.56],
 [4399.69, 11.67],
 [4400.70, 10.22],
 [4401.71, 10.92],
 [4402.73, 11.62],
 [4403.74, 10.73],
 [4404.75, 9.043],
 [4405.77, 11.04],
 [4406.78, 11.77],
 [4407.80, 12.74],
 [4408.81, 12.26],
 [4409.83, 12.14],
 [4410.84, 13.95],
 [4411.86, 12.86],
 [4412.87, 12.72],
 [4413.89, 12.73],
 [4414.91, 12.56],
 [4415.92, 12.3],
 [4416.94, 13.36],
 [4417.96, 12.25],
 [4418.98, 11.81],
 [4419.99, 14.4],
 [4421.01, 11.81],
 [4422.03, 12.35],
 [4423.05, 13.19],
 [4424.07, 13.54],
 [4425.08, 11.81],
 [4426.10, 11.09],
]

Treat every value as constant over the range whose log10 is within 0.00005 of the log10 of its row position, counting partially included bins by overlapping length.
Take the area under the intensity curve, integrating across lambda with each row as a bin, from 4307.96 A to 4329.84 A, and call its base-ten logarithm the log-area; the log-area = 2.35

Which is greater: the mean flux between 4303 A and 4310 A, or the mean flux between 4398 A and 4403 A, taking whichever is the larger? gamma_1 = 11.4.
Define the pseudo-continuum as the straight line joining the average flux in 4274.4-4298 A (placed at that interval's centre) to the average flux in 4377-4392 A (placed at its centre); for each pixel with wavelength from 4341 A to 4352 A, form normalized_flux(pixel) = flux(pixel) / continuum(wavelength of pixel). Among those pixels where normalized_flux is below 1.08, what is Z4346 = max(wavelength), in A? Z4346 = 4343.32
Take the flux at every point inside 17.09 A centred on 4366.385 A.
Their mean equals 12.5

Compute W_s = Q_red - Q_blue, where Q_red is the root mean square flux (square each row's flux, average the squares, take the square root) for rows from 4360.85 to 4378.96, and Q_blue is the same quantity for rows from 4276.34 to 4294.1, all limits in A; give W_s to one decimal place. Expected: 2.3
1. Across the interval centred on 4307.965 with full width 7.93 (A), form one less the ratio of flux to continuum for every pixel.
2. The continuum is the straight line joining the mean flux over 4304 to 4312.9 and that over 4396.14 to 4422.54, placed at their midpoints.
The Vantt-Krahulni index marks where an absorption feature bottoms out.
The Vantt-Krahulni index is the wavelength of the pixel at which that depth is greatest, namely 4308.46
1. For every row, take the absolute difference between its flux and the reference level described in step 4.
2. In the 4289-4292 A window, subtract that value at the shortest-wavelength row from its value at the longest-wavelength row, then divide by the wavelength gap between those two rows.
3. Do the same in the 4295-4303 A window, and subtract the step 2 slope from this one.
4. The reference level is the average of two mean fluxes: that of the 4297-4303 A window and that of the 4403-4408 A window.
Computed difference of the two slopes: 1.1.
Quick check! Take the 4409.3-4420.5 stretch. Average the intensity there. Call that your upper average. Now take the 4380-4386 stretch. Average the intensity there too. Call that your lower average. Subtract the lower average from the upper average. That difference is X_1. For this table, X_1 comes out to 2.4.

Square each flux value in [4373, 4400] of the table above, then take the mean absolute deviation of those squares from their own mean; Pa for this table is 19.8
